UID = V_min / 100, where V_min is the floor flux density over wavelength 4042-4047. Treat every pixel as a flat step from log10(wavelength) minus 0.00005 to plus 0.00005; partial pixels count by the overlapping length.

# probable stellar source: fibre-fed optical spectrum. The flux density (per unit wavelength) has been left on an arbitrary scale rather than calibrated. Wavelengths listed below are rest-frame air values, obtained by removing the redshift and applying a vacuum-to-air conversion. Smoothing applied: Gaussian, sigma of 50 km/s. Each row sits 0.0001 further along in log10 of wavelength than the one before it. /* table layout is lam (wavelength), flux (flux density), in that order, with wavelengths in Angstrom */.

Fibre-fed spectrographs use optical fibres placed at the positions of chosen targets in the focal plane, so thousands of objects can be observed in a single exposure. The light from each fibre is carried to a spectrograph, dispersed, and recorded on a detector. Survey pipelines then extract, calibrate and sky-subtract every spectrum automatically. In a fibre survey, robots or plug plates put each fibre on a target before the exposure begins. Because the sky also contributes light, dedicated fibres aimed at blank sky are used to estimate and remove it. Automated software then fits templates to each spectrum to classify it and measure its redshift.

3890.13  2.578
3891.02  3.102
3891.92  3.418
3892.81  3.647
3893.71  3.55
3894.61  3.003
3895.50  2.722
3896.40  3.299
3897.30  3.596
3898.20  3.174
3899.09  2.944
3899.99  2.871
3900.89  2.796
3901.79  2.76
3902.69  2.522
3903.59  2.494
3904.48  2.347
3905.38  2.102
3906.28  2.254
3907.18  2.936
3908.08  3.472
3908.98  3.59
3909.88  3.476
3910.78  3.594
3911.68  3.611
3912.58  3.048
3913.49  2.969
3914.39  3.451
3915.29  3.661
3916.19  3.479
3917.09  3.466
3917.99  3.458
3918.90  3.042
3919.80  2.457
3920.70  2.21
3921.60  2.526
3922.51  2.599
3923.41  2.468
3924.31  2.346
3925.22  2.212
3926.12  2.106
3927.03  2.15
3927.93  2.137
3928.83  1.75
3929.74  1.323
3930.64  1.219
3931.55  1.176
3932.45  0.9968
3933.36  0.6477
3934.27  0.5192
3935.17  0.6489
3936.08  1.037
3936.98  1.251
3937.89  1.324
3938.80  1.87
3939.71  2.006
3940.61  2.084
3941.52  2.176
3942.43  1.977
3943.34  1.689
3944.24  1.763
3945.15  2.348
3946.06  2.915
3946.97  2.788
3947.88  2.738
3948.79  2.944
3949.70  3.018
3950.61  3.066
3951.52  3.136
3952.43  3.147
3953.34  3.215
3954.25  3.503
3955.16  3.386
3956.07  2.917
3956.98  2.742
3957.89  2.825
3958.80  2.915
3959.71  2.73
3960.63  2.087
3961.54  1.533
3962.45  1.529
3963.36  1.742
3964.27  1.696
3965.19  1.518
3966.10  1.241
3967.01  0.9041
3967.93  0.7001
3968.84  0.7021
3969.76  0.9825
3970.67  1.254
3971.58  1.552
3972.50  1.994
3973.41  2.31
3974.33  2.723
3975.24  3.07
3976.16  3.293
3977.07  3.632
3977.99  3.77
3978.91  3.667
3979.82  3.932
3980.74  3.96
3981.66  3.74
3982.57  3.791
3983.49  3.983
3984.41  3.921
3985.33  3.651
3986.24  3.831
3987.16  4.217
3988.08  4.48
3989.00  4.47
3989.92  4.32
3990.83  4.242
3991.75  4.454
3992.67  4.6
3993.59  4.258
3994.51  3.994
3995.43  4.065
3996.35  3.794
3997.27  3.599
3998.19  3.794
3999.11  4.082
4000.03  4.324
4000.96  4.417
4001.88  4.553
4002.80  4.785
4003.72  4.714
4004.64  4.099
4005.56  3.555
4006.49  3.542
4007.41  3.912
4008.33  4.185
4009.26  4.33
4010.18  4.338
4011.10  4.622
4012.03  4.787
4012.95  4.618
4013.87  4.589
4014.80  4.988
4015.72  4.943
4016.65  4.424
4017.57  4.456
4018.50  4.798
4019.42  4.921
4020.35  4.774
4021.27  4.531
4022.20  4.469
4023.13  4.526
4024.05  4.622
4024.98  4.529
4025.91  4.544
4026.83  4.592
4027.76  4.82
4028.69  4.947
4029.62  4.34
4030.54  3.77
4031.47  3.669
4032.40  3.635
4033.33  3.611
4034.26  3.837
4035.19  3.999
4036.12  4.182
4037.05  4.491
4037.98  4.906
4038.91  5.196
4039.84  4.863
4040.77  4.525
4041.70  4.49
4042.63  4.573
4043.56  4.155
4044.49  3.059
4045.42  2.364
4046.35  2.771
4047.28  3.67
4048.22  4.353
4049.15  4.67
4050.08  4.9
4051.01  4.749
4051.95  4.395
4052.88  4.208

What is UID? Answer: 0.024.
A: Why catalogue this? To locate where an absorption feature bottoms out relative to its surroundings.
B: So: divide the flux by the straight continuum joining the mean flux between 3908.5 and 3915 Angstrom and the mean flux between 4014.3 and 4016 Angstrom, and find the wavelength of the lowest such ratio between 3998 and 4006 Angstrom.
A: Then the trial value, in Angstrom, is 4005.56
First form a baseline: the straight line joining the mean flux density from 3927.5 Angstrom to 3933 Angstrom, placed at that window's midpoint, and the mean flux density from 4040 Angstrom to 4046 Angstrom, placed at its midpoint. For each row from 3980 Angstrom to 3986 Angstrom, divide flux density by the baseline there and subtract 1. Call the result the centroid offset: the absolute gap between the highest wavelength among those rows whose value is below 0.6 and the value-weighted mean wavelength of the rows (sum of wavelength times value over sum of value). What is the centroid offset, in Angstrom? 2.4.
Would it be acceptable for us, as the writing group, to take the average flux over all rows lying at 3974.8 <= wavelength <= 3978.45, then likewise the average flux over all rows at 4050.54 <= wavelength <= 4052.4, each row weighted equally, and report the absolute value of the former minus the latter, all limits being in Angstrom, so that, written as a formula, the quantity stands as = 1.1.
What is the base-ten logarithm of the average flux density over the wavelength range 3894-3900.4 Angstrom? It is 0.5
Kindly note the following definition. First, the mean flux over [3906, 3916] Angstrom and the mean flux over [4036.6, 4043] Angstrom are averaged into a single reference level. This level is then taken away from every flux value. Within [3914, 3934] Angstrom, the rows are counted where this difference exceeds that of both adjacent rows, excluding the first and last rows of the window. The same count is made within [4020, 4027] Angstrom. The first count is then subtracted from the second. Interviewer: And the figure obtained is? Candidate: -2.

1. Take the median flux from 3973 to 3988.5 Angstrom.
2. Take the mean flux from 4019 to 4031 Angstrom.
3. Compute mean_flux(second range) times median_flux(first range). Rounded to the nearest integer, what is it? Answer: 17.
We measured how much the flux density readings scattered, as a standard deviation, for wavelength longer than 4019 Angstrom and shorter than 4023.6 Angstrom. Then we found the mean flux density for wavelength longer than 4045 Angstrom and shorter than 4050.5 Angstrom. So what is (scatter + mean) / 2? 2.0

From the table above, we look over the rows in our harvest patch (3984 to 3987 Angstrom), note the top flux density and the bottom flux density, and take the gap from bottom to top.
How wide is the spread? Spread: 0.27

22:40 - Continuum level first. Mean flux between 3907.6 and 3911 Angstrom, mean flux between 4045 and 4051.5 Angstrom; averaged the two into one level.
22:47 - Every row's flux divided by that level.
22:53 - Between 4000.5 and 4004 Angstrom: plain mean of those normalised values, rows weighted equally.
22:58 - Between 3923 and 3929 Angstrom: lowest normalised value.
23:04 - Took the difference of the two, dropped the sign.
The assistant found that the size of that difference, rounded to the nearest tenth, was 0.8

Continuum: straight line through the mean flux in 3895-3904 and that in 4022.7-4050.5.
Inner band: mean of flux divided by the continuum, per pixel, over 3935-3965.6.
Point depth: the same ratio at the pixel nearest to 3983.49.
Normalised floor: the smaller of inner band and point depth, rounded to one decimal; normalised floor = 0.7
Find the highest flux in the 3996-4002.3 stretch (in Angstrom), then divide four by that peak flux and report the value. 0.88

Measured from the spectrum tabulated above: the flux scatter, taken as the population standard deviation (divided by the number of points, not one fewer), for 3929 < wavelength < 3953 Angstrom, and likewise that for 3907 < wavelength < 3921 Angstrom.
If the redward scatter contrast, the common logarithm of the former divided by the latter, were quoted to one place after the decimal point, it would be 0.3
